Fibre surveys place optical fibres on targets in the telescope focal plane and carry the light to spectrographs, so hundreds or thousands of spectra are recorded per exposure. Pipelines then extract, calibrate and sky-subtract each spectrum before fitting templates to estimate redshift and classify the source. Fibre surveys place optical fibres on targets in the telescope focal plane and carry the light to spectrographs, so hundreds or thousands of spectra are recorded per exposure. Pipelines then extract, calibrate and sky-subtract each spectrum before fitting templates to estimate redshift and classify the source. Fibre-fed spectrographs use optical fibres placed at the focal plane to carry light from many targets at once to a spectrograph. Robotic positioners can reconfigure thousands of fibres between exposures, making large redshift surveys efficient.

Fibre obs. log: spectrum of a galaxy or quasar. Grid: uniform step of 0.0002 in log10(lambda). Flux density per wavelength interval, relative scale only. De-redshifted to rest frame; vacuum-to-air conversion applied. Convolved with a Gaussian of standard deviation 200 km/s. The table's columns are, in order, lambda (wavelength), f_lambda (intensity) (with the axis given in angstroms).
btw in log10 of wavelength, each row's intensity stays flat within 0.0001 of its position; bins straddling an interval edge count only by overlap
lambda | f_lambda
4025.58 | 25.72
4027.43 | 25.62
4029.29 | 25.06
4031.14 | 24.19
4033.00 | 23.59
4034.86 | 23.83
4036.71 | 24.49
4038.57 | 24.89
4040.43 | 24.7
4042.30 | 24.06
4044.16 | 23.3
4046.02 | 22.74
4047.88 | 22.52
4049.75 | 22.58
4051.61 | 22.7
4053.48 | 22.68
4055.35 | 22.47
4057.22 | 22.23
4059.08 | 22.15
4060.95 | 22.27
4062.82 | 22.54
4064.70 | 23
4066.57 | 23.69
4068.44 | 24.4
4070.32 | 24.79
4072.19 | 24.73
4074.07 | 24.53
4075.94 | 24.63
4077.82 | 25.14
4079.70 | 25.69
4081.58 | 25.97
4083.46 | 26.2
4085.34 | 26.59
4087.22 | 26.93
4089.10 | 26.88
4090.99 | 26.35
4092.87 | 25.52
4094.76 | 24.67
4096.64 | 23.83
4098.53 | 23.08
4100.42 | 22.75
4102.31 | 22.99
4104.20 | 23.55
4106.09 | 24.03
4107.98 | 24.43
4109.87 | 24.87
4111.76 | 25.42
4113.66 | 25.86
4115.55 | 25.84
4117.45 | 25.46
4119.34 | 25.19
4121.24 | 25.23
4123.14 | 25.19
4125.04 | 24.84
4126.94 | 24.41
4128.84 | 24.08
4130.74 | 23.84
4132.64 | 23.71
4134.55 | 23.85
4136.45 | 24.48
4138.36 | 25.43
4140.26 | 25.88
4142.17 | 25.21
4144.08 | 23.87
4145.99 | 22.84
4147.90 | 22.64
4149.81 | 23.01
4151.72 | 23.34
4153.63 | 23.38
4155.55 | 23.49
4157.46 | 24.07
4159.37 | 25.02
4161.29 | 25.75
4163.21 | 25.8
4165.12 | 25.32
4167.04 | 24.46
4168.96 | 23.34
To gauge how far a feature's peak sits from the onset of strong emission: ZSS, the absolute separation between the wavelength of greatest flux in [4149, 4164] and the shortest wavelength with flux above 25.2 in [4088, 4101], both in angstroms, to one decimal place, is 74.1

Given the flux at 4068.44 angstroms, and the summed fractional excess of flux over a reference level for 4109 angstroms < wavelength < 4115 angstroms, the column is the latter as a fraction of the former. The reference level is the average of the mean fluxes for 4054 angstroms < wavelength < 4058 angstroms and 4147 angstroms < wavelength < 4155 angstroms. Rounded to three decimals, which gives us 0.014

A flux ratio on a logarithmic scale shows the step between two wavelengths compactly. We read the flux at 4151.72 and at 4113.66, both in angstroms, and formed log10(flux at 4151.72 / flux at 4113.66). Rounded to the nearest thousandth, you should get -0.045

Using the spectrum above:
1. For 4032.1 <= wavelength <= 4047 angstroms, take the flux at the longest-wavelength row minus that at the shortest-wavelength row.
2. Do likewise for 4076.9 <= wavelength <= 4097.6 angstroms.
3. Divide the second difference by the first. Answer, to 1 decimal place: 1.5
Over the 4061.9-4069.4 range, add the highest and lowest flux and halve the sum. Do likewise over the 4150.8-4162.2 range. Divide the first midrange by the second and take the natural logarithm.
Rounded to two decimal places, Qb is -0.04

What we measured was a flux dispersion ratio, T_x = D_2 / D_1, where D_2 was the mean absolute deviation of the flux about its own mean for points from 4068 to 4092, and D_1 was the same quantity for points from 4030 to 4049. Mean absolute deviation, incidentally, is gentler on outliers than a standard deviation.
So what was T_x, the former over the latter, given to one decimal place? 1.3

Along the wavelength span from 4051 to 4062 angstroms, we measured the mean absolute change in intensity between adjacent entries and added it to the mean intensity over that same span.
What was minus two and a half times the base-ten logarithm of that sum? -3.383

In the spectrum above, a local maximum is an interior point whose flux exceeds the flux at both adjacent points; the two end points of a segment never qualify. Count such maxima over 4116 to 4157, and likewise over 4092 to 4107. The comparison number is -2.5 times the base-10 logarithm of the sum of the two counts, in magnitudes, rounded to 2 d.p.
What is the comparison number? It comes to -0.75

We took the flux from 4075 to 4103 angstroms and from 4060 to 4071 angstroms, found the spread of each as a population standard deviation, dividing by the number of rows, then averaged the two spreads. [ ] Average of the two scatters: 1.16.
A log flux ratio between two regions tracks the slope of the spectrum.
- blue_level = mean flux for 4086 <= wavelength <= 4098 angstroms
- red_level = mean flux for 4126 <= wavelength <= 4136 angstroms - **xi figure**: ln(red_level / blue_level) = -0.07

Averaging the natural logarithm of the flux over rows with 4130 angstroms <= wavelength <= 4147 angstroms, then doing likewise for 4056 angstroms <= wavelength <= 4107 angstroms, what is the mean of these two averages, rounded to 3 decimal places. 3.192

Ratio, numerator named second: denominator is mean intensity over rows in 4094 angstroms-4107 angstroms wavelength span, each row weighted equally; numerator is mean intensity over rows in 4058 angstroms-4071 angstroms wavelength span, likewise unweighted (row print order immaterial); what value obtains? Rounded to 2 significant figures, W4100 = 0.99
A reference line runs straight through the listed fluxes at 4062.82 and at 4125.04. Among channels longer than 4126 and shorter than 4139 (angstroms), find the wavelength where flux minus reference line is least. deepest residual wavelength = 4132.64 angstroms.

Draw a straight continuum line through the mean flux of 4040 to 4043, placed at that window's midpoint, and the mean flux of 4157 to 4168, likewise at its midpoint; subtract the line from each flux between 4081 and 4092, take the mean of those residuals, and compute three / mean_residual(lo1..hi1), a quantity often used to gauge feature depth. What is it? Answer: 2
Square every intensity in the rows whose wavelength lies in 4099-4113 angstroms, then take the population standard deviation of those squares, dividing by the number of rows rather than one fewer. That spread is 44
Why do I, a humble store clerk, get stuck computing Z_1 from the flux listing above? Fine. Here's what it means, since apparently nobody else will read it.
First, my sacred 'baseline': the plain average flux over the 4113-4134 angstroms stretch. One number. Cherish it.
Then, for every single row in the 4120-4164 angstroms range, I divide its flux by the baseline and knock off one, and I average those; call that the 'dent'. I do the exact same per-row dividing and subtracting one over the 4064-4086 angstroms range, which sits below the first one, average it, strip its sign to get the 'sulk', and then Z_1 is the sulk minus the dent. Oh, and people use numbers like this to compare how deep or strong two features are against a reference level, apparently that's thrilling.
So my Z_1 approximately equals 0.025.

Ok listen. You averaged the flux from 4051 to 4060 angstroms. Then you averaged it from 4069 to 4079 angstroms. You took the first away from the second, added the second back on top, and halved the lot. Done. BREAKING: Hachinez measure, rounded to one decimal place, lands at 13.5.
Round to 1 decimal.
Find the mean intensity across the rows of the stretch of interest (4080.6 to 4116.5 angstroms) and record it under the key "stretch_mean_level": 25.0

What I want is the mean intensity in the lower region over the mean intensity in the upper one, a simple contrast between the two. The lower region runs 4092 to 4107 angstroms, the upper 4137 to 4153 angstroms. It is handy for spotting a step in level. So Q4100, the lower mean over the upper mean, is 0.99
